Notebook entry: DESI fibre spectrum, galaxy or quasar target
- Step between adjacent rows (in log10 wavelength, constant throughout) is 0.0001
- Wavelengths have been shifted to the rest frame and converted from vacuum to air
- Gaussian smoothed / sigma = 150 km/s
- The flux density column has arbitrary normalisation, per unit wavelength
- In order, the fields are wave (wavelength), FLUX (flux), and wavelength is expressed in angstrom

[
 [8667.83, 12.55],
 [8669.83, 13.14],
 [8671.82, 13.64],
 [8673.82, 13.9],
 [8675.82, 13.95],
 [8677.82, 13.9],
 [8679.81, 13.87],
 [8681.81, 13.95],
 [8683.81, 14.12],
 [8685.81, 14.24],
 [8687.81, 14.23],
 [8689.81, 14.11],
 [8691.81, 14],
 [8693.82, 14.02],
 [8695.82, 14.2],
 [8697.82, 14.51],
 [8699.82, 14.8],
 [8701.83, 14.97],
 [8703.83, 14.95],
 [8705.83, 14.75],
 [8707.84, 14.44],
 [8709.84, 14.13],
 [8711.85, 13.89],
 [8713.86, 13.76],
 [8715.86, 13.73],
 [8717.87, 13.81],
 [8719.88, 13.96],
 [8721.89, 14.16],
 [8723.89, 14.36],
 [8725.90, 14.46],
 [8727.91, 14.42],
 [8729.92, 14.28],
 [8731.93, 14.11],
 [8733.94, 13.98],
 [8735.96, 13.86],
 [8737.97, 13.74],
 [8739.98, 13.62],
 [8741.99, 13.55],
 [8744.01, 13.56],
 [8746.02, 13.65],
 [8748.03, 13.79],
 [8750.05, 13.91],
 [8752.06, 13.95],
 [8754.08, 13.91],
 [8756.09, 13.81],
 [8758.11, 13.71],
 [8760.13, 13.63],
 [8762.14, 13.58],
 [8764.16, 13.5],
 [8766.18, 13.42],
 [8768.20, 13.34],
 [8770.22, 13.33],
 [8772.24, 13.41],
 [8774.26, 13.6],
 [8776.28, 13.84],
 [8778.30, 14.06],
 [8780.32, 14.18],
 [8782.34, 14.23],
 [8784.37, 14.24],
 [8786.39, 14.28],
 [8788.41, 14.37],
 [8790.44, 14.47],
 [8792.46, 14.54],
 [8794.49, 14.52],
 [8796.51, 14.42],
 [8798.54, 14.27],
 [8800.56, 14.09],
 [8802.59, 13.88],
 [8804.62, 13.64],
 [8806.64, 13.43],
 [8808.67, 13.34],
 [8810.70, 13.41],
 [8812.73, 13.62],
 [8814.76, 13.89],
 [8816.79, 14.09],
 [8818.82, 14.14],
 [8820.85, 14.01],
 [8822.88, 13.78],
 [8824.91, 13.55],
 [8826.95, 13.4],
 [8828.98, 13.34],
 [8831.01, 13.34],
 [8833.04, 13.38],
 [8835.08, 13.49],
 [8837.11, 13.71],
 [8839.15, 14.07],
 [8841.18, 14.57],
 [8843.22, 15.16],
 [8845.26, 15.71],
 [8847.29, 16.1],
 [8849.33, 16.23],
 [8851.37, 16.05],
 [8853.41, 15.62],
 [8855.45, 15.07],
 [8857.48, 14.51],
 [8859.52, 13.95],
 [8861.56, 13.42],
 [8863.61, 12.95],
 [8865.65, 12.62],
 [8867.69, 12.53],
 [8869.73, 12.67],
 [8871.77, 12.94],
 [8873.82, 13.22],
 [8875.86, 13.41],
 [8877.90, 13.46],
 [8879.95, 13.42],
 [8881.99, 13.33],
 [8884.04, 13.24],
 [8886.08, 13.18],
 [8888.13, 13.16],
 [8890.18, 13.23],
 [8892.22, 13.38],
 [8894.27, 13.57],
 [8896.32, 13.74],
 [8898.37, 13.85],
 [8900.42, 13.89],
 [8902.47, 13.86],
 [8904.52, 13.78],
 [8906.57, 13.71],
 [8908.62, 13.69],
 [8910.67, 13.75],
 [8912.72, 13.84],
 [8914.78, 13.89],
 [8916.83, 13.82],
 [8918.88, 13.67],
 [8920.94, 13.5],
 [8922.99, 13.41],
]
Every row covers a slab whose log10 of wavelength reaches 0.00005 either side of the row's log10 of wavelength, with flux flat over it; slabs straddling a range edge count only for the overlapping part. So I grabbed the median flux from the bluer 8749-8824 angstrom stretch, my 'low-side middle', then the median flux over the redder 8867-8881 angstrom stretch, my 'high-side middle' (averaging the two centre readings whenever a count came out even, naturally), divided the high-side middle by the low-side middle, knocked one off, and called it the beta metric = -0.05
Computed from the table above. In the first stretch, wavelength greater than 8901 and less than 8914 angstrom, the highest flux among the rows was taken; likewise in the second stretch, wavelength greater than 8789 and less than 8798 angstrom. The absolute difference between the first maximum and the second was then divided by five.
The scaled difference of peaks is 0.14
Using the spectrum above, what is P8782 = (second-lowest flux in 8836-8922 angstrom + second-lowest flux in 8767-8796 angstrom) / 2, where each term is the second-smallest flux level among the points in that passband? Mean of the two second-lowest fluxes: 13.0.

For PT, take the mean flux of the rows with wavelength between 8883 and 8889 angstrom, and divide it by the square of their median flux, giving 0.076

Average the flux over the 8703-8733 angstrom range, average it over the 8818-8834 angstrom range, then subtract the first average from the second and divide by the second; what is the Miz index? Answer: -0.04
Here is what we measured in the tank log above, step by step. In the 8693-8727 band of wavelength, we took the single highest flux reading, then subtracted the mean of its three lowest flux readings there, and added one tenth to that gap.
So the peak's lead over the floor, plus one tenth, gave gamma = 1.30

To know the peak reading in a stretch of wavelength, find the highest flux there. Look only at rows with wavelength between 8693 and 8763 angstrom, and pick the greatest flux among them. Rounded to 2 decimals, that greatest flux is 14.97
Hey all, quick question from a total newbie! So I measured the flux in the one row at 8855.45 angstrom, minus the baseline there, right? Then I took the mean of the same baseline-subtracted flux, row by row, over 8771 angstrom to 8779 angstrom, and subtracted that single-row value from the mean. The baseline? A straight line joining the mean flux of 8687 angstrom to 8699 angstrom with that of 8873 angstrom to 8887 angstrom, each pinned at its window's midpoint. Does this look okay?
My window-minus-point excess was -1.7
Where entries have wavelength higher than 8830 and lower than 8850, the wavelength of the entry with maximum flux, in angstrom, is 8849.33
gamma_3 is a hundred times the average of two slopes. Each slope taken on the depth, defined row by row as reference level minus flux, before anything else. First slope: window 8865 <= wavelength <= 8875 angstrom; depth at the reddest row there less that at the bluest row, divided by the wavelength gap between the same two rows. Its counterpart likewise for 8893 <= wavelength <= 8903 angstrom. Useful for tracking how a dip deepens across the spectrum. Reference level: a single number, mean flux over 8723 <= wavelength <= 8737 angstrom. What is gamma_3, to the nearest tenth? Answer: -5.4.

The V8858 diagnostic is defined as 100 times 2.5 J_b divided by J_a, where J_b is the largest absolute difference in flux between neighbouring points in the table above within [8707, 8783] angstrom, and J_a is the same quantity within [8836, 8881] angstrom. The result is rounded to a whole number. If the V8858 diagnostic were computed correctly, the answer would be 131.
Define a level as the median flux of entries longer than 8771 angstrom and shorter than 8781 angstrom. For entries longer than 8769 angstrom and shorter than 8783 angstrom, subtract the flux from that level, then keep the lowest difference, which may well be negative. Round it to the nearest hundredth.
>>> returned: -0.39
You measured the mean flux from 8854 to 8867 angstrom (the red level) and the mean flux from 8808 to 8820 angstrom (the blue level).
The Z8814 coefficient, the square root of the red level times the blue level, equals 13.8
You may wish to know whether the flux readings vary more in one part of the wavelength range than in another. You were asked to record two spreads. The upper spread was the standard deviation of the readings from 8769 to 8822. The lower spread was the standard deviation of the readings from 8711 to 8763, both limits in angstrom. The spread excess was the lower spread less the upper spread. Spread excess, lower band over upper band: -0.12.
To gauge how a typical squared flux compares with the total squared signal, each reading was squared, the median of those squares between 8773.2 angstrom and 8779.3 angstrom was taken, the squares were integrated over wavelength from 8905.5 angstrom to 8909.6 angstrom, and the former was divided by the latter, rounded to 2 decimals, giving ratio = 0.25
